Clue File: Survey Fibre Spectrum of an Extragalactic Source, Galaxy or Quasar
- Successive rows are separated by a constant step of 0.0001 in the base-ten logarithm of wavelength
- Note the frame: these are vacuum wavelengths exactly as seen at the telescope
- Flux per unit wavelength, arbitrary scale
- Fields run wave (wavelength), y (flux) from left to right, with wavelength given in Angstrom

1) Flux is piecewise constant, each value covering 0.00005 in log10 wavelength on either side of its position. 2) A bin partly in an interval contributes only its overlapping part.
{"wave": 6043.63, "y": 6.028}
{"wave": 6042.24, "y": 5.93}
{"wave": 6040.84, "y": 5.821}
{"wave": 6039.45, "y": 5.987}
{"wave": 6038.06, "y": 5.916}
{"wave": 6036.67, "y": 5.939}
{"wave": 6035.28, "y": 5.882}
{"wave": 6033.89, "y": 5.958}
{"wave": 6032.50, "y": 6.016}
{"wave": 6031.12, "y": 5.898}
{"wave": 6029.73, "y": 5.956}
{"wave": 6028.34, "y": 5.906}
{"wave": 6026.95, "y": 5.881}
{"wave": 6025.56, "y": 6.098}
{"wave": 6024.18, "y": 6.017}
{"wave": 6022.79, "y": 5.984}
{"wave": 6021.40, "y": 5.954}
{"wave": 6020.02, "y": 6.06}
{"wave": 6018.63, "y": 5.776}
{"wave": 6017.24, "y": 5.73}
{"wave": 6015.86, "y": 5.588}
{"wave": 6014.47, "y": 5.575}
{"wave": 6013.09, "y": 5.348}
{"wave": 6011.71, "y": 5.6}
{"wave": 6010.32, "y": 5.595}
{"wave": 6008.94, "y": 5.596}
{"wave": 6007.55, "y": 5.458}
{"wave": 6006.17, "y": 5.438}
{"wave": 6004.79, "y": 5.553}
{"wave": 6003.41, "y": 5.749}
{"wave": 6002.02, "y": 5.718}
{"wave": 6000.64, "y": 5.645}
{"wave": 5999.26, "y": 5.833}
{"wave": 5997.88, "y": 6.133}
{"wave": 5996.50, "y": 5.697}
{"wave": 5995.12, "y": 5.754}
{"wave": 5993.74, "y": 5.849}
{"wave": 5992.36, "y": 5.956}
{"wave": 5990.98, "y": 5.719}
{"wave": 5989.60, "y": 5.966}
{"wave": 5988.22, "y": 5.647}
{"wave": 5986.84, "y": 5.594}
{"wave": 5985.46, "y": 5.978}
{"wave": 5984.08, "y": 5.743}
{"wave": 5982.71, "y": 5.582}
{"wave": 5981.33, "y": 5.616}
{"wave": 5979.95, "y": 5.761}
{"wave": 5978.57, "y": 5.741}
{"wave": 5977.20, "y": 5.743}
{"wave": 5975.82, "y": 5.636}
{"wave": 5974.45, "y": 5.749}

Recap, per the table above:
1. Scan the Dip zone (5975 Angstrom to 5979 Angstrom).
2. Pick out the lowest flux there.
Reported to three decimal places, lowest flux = 5.636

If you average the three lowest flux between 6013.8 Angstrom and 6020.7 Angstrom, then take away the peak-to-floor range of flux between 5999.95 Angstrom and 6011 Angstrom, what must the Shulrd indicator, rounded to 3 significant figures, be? 5.32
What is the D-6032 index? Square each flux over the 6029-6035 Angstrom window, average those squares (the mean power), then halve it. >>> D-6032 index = 17.7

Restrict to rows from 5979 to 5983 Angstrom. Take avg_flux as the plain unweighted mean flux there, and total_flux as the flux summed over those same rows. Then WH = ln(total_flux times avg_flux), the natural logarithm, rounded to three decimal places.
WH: 4.563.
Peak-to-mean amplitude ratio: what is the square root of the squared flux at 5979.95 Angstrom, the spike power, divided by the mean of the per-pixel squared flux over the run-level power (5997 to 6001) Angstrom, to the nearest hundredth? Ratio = 0.98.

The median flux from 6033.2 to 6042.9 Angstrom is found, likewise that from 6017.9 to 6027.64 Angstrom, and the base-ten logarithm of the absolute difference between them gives -1.3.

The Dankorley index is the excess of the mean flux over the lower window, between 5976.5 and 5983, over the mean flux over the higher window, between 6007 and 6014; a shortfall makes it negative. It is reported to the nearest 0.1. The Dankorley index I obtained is 0.2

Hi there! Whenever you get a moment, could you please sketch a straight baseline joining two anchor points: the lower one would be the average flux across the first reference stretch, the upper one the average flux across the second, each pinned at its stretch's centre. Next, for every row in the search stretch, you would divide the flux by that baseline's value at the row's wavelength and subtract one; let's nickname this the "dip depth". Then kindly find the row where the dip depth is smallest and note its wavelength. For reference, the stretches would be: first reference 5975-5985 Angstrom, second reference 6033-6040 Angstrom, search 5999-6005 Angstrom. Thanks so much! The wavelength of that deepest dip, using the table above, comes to 6004.79 Angstrom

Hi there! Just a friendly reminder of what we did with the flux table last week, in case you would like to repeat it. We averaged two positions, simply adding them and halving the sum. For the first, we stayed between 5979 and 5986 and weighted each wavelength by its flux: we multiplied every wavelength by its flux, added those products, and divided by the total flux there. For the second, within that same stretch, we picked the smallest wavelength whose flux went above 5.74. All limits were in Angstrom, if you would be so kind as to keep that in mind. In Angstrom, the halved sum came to 5981.3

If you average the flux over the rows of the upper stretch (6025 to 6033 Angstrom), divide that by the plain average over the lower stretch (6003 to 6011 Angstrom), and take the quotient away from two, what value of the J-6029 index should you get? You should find 0.93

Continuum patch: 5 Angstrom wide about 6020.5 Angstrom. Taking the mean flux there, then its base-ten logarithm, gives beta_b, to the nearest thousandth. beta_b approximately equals 0.774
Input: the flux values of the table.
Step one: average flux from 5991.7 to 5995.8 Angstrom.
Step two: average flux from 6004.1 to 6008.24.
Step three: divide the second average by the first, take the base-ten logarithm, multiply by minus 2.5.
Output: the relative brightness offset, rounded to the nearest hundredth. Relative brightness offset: 0.07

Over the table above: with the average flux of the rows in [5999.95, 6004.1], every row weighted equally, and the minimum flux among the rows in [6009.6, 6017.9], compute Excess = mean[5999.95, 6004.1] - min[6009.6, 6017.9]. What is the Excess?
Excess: 0.4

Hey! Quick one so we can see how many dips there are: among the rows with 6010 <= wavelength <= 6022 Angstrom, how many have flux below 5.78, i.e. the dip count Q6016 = 7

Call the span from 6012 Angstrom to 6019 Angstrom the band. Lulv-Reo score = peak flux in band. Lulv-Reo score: 5.776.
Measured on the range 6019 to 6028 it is 6.098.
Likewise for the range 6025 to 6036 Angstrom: 6.098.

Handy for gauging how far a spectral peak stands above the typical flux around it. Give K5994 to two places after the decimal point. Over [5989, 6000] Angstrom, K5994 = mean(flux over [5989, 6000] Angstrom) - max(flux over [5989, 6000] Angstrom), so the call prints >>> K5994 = -0.27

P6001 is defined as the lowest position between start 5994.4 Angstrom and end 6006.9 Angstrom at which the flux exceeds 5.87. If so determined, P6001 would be 5997.88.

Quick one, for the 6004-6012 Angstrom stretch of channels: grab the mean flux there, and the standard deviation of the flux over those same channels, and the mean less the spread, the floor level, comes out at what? 5.5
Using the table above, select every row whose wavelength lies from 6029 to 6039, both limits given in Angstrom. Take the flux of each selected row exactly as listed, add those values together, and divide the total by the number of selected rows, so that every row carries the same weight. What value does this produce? 5.94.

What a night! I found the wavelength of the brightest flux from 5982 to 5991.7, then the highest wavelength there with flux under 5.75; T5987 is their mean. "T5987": 5988.2 Angstrom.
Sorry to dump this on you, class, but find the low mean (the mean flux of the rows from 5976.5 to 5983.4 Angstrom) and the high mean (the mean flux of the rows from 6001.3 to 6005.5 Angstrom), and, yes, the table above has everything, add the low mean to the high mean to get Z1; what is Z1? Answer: 11.4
